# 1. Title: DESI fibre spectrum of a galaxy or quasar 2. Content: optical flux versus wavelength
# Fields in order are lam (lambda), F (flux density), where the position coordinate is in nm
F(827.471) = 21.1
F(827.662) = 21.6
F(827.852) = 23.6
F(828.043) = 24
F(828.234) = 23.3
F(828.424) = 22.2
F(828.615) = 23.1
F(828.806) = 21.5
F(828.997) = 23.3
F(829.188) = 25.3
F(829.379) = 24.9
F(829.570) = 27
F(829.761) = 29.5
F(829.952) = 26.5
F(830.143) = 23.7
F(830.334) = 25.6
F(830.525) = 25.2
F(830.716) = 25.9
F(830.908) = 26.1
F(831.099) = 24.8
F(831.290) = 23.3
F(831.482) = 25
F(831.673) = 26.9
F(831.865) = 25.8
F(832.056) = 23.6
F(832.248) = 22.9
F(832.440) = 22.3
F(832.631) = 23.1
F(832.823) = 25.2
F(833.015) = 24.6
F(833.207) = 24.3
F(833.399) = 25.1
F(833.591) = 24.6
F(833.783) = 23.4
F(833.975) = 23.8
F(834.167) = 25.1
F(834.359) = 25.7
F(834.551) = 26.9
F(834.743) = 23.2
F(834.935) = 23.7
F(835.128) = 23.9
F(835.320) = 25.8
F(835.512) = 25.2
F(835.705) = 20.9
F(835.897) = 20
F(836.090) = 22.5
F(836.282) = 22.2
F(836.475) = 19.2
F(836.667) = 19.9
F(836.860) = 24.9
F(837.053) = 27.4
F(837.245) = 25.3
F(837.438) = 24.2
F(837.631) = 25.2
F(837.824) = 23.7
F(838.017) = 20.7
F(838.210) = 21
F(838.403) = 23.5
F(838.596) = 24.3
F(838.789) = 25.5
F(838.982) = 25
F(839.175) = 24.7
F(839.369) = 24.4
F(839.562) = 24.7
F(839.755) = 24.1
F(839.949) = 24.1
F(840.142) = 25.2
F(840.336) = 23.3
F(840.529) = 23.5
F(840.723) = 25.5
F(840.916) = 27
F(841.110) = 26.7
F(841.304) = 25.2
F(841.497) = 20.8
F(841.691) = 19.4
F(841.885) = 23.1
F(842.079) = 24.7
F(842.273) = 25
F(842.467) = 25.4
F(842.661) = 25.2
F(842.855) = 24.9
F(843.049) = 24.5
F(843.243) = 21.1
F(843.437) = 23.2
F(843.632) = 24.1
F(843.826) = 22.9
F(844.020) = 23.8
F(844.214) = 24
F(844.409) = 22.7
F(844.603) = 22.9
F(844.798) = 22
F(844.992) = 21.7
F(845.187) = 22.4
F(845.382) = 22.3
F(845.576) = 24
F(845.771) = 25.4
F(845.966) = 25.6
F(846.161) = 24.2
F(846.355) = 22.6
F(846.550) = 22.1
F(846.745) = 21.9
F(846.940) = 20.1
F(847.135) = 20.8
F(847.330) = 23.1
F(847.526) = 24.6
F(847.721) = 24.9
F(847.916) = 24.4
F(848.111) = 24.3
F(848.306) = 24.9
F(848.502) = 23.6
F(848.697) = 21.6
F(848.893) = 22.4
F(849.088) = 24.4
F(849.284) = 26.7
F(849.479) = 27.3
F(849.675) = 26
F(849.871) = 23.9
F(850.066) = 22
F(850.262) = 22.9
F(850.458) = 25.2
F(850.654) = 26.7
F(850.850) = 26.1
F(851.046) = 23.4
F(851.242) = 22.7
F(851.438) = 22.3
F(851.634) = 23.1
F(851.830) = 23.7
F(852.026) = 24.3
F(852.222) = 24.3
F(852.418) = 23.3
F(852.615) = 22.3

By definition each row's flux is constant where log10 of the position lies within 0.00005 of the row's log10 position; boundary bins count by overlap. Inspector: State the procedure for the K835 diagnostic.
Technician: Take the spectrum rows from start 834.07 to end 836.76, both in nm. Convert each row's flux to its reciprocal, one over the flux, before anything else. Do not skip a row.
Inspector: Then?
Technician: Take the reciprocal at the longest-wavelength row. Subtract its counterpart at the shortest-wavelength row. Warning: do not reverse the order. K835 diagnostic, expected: 0.010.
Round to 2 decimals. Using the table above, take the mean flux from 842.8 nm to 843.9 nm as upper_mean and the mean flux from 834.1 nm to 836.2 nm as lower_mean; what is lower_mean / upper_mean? 1.02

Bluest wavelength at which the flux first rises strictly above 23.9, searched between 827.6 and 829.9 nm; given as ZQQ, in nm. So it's 828.043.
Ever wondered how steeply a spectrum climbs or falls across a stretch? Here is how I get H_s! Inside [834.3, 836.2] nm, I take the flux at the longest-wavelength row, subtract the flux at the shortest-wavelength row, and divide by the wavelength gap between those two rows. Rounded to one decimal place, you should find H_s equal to -1.8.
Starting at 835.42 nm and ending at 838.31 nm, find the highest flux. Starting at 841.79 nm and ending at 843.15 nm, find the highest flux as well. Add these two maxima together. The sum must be 52.8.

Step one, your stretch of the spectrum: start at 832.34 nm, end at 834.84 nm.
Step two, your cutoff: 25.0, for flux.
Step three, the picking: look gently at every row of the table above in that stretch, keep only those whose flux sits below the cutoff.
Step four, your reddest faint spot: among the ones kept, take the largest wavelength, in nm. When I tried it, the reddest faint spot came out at 834.743 nm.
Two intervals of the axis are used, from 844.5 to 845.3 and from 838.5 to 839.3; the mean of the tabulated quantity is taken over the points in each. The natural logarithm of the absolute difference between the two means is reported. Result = 1.0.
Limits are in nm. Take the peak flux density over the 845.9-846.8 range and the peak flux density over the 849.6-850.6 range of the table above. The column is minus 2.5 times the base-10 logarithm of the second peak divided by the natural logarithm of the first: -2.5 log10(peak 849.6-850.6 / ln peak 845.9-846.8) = -2.26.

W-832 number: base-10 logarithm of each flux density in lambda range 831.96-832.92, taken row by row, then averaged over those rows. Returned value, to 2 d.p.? 1.37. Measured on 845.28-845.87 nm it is 1.38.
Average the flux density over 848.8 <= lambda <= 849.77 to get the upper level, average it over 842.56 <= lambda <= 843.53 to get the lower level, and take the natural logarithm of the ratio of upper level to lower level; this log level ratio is 0.06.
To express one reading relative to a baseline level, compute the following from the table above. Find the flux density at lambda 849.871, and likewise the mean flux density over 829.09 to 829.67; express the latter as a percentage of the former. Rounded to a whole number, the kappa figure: 108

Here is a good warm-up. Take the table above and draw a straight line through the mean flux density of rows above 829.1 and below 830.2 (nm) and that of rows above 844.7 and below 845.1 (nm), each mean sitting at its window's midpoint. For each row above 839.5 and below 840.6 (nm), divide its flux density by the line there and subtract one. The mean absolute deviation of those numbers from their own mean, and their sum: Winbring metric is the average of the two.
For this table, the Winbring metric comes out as 0.13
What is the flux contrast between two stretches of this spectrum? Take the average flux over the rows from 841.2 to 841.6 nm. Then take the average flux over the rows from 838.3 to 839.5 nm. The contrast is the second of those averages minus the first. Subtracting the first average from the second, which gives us 2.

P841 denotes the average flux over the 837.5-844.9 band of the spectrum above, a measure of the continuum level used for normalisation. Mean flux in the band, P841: 23.9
